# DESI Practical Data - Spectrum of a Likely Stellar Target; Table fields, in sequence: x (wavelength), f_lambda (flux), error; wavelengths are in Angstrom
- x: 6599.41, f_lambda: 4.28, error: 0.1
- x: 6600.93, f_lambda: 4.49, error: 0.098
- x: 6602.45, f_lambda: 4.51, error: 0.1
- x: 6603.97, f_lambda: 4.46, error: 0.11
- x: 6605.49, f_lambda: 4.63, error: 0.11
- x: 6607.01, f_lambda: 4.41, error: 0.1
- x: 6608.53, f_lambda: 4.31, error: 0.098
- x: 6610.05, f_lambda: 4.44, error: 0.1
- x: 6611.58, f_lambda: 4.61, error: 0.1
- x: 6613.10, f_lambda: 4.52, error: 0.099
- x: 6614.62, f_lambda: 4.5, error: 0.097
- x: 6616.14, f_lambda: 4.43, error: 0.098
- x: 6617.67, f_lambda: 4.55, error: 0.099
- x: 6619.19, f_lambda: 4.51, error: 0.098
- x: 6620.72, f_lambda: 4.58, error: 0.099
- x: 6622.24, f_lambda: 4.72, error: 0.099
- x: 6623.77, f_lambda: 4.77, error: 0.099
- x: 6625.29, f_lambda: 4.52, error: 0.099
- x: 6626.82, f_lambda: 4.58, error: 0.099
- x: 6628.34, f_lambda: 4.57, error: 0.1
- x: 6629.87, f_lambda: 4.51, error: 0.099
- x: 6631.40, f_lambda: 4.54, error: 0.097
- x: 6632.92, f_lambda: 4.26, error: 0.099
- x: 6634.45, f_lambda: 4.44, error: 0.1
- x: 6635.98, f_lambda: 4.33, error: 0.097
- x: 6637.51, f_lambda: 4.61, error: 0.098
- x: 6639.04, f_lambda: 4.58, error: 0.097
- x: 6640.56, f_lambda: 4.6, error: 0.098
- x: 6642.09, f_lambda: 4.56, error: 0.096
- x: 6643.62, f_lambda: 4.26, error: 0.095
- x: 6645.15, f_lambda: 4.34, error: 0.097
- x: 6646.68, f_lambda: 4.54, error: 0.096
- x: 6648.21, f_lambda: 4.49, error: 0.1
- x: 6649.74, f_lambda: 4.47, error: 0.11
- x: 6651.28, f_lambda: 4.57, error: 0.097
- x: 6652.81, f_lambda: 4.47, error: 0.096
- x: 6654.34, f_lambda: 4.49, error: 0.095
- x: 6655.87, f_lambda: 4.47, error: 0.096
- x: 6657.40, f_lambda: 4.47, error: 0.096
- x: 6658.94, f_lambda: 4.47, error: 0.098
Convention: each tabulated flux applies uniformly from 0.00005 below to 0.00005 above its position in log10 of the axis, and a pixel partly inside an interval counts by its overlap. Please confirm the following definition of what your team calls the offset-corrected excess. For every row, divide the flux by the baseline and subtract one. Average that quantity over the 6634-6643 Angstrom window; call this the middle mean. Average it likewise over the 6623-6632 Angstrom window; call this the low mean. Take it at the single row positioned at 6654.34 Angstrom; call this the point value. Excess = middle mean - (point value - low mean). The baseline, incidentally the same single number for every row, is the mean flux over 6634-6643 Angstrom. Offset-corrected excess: 0.020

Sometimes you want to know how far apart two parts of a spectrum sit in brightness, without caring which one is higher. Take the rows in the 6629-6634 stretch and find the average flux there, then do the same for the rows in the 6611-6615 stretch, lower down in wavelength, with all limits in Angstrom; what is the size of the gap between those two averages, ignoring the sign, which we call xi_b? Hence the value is 0.11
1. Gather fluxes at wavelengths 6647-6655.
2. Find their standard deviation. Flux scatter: 0.04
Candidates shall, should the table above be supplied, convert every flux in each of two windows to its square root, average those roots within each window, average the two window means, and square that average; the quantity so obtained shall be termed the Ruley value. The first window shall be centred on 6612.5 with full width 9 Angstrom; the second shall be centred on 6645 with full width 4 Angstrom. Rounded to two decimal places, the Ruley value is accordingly 4.42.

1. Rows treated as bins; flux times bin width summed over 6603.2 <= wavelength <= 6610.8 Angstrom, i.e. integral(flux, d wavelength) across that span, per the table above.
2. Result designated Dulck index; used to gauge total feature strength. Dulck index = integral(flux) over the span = 33.8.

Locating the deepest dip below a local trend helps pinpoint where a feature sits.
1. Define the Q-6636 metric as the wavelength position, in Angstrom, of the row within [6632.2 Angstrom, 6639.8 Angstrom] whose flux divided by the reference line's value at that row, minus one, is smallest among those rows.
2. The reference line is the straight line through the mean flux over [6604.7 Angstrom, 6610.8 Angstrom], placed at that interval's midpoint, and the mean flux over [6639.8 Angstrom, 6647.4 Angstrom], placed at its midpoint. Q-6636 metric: 6632.92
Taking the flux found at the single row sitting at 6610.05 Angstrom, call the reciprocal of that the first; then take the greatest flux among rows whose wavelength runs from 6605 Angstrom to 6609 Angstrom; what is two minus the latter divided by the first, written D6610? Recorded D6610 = -18.6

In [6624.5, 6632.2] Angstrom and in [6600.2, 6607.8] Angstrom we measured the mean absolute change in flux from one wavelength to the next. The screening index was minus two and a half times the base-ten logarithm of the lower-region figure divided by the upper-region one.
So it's -1.1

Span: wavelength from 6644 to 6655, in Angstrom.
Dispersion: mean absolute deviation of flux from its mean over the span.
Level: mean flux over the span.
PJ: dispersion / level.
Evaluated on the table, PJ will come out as 0.010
